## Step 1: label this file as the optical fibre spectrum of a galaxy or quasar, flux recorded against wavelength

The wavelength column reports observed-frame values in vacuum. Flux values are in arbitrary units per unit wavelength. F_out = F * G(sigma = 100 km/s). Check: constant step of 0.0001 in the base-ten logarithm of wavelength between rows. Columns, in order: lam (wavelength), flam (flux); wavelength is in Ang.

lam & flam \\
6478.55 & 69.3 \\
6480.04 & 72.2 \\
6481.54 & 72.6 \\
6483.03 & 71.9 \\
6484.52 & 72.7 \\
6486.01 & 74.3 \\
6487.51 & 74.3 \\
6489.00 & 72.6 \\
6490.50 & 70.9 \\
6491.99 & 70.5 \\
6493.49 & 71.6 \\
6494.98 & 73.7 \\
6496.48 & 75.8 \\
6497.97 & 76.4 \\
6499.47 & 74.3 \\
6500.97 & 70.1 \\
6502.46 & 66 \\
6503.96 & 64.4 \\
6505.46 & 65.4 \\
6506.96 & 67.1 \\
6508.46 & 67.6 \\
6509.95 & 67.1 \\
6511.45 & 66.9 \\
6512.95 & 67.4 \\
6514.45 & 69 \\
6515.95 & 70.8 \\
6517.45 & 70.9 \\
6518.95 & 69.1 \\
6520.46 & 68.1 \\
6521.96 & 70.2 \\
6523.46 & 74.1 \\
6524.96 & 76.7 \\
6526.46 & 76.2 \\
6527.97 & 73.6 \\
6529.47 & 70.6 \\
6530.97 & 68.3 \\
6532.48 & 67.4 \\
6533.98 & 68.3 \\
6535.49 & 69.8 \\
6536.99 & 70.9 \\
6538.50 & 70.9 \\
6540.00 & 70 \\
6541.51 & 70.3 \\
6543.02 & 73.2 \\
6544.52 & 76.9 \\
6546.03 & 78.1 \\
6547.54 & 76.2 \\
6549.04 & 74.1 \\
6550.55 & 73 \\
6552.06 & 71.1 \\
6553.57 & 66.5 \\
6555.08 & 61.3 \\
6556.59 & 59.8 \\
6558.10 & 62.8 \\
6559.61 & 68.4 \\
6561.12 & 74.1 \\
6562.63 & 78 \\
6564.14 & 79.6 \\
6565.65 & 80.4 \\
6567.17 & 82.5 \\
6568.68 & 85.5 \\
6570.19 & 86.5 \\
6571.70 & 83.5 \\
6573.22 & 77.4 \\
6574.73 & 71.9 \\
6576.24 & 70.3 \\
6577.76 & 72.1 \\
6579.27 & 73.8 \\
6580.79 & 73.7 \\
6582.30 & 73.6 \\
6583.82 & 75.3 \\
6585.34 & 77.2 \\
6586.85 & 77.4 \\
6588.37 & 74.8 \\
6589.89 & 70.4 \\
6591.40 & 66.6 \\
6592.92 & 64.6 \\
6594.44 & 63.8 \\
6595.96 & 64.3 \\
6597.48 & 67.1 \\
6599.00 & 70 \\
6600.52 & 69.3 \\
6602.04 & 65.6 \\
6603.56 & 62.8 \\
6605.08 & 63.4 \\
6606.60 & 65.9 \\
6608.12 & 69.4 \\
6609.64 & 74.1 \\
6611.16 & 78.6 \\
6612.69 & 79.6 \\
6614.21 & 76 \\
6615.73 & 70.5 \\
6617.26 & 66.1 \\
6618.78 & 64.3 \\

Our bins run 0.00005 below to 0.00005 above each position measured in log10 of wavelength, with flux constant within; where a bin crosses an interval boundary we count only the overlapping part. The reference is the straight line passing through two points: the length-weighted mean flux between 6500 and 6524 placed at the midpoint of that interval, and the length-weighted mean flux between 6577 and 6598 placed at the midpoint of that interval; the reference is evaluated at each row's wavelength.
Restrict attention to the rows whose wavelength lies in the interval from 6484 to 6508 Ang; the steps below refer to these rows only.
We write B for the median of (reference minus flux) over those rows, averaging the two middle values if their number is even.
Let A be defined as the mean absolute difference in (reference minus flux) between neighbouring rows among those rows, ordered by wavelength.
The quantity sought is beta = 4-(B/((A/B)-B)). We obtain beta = 5.1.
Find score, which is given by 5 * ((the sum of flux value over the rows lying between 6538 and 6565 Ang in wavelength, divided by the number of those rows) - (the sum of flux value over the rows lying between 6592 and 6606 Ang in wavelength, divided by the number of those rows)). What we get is 28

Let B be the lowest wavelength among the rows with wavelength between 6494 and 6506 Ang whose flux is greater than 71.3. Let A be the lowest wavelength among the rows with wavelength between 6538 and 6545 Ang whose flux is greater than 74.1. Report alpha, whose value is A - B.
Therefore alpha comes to 49.5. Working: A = 6544.52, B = 6494.98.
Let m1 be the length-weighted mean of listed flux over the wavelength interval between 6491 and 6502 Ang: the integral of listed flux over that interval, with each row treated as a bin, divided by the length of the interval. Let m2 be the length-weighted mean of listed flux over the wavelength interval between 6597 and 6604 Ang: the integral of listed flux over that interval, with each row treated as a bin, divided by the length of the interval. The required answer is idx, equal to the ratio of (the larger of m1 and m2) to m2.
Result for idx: 1.09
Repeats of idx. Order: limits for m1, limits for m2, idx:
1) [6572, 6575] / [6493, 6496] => 1.05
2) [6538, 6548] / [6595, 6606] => 1.12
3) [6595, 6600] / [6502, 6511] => 1.01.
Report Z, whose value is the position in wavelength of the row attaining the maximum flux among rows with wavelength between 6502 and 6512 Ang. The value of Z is 6508.46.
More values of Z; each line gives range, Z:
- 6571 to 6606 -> 6571.70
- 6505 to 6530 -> 6524.96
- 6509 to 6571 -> 6570.19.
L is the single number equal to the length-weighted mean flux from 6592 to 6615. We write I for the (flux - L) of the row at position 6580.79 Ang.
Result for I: 5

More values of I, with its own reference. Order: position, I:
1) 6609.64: 5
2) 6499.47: 5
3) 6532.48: -2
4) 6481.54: 4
